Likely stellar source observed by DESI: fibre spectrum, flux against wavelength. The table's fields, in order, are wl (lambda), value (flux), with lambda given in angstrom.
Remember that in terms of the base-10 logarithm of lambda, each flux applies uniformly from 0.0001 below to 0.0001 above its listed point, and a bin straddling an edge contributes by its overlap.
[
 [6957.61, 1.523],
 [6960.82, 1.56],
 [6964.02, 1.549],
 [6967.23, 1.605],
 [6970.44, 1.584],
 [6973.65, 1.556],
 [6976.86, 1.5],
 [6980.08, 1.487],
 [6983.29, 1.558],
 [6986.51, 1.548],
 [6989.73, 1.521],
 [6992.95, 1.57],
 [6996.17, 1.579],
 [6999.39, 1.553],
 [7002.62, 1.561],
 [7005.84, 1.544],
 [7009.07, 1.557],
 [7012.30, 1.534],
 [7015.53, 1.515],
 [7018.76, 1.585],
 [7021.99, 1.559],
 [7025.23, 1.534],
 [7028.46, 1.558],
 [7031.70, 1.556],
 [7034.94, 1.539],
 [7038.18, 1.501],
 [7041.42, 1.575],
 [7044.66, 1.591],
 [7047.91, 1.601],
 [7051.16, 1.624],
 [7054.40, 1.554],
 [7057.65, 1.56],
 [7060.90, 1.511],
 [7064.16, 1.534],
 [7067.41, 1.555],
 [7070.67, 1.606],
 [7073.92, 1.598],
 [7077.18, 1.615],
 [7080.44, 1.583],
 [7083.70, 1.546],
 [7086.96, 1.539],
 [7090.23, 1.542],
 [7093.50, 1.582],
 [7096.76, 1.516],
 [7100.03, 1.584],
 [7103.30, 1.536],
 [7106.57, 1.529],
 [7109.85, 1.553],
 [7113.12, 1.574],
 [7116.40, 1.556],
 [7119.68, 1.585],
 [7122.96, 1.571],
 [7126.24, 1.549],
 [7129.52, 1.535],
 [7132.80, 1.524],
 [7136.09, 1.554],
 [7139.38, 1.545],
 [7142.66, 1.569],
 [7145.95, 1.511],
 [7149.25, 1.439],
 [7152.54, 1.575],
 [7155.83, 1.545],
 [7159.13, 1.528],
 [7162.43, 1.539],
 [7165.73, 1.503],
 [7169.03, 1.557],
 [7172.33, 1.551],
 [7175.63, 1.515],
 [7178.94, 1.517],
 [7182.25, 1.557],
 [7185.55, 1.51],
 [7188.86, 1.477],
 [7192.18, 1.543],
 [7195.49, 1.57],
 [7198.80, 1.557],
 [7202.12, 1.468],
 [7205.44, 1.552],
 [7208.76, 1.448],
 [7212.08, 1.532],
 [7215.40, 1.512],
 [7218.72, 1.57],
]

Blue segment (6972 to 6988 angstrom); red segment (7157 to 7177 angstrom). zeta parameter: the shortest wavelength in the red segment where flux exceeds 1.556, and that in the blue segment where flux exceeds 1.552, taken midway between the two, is 7071.3 angstrom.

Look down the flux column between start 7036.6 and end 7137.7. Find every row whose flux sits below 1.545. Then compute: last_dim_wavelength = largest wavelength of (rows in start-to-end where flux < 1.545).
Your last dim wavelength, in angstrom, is 7132.80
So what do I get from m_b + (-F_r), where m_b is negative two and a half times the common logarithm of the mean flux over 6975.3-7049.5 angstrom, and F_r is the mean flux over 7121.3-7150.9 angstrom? -2.008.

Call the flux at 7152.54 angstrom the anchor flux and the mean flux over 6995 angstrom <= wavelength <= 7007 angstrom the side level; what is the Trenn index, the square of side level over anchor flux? 0.98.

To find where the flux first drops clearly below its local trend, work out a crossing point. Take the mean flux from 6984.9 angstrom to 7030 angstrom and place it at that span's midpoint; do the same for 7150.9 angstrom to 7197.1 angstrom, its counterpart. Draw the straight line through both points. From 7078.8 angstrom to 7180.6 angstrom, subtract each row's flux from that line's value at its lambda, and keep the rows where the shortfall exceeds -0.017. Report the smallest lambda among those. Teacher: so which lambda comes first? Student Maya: 7083.70 angstrom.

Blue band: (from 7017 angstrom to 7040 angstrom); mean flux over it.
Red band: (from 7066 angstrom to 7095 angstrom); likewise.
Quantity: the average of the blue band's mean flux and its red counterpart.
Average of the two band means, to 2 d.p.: 1.56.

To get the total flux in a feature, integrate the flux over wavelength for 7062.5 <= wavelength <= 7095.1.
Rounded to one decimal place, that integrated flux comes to 51.2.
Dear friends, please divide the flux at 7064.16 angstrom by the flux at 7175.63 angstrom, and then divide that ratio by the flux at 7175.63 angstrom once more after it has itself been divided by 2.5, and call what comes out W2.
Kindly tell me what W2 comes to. 1.67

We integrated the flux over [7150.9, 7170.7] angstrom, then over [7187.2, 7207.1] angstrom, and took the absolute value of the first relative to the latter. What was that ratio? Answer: 1.004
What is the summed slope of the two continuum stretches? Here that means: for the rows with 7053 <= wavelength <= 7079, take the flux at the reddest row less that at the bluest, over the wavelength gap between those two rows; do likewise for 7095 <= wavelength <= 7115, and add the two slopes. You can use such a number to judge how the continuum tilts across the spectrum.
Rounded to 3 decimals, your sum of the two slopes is 0.006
